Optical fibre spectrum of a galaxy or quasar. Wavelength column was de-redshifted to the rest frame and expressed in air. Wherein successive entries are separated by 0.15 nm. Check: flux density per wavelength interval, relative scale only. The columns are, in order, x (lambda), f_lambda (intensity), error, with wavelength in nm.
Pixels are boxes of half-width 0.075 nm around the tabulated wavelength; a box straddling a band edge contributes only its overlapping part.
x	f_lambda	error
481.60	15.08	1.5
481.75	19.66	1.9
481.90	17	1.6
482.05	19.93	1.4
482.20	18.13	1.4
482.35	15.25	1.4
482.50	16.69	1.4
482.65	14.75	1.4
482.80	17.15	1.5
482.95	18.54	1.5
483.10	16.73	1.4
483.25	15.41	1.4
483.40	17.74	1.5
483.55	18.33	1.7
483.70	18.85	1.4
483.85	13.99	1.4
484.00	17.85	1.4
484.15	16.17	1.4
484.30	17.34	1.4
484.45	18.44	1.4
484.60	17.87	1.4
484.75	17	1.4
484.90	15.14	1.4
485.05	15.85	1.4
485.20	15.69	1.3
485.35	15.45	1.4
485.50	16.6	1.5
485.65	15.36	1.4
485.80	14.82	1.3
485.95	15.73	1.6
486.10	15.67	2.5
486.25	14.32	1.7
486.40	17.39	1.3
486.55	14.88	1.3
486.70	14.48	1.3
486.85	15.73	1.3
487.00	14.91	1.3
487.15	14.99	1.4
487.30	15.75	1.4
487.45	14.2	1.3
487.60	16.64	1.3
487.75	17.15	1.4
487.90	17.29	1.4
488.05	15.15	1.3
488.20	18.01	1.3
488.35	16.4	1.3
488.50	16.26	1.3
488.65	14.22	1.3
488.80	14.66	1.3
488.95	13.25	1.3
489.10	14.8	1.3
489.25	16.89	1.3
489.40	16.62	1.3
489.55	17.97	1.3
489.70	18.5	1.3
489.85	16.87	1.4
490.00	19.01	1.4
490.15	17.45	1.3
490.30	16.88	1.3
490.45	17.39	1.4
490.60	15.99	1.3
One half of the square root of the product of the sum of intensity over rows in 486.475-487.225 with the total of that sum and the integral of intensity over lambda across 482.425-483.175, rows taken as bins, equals 40.5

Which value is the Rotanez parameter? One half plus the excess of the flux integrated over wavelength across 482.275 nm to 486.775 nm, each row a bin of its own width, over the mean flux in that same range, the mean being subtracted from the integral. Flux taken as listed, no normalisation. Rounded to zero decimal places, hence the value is 58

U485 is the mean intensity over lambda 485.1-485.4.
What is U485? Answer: 15.6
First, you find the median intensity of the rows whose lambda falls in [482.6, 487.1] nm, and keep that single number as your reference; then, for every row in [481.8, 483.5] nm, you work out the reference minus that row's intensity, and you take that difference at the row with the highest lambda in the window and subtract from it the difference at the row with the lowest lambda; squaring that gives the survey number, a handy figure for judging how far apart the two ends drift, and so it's 0.5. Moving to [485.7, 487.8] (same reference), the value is 5.4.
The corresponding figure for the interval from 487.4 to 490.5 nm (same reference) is 10.2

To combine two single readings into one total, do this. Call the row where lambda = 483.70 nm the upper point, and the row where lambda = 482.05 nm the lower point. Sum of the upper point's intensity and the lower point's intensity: 38.8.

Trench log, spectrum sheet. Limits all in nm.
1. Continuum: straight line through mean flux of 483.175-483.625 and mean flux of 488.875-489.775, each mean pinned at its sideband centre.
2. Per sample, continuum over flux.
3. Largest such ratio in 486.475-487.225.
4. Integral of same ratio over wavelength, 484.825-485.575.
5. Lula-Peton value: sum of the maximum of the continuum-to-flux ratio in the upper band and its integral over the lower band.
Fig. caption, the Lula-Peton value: 1.96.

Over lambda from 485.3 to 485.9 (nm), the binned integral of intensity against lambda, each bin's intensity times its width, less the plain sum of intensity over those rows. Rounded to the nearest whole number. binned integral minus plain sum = -53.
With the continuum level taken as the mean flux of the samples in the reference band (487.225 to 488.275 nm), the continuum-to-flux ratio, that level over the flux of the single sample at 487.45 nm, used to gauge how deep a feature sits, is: 1.15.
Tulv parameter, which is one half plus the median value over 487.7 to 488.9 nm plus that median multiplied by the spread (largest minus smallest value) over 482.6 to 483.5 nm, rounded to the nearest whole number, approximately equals 79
